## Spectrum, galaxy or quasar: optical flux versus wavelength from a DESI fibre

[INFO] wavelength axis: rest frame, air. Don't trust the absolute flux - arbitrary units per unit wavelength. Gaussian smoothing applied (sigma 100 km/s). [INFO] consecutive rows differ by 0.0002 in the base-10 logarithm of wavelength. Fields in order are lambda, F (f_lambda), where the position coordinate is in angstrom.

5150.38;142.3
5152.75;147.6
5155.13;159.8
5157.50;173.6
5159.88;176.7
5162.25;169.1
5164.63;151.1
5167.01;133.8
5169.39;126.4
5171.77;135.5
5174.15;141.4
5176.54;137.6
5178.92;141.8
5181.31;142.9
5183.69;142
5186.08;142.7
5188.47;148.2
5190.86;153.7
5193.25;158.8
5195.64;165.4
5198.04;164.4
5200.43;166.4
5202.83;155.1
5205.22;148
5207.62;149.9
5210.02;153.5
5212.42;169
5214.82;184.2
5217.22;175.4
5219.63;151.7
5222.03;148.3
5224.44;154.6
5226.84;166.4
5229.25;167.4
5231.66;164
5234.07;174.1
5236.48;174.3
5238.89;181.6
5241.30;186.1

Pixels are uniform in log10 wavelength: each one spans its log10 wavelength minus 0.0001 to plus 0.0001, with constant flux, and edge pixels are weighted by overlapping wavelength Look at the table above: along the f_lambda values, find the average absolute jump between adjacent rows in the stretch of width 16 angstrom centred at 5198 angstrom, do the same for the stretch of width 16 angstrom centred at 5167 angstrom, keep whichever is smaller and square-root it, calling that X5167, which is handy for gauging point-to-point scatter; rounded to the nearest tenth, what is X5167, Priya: 2.3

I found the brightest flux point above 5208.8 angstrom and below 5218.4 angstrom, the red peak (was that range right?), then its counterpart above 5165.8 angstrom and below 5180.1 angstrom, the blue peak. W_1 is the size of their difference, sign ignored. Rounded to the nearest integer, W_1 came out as 42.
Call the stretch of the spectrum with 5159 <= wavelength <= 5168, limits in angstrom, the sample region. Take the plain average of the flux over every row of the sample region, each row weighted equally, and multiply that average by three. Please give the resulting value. 473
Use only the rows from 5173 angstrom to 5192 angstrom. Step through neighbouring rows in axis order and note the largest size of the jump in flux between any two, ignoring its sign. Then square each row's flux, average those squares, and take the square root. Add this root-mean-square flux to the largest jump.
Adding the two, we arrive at 149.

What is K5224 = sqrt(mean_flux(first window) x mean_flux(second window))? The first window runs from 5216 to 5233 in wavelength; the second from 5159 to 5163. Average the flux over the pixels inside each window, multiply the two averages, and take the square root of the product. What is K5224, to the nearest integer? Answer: 167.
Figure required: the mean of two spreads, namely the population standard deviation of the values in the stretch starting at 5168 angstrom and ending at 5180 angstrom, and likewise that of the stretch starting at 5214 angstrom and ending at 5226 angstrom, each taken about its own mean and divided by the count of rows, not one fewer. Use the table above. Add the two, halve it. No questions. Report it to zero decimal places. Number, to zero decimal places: 10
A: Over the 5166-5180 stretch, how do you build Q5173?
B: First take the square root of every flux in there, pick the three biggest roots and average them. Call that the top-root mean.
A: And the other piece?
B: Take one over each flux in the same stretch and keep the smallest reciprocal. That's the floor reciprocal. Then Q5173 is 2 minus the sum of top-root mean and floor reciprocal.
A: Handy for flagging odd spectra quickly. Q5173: -9.9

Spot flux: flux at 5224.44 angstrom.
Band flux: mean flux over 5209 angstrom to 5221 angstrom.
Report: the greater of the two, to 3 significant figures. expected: 167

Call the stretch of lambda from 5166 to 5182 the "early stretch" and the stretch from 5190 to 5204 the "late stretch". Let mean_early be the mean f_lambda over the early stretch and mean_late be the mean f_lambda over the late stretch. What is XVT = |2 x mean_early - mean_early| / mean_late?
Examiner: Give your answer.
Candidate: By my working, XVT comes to 0.85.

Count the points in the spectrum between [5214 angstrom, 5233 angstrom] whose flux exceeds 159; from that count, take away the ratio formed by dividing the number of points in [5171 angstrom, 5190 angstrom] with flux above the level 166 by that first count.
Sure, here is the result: 5.0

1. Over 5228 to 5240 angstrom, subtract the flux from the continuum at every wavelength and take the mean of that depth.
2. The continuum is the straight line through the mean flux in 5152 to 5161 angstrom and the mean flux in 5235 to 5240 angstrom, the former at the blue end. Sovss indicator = 5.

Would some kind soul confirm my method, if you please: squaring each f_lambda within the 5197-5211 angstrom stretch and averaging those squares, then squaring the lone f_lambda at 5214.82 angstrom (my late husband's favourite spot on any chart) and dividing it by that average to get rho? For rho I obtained 1.39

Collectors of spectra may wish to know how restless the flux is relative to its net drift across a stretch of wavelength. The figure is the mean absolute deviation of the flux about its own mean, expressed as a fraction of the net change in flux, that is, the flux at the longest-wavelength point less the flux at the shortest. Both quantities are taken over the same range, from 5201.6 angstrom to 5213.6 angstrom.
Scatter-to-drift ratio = 0.40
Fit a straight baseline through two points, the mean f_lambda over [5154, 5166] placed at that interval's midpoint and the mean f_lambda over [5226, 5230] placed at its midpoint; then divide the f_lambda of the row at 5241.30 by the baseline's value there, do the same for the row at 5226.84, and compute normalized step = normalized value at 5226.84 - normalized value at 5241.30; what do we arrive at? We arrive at -0.12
